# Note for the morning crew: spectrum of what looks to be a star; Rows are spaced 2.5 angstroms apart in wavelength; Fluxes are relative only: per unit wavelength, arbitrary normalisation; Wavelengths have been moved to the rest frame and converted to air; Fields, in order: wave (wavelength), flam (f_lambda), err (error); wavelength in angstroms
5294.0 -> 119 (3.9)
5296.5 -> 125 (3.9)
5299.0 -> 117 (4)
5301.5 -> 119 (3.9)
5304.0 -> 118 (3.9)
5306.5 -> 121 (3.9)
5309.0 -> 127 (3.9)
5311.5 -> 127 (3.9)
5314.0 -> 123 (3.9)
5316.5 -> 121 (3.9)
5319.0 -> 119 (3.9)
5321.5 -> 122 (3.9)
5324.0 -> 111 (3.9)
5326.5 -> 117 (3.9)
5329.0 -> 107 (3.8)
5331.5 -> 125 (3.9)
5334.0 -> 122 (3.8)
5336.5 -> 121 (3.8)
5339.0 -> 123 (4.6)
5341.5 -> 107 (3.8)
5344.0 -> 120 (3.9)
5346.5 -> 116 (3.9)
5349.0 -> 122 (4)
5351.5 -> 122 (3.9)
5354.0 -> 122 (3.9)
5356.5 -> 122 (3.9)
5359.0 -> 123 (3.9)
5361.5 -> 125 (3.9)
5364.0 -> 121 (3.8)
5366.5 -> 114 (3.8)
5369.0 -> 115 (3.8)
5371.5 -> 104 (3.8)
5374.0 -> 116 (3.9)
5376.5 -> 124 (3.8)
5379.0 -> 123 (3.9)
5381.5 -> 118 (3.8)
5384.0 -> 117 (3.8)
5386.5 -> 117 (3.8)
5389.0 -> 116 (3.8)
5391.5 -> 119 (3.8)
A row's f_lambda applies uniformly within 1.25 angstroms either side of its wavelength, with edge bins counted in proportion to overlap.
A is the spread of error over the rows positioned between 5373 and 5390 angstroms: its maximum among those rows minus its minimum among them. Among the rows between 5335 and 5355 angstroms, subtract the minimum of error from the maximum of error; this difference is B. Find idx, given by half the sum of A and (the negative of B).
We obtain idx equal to -0.350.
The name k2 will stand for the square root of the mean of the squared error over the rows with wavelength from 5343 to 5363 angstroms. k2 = 3.91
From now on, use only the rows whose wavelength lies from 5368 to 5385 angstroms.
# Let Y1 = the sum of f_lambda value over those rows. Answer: 817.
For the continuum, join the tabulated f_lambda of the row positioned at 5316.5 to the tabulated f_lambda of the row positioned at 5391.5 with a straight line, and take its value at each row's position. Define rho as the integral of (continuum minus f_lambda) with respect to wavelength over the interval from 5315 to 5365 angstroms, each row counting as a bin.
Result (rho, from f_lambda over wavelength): 48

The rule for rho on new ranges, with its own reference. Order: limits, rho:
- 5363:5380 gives 51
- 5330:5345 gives 15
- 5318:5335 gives 55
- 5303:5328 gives 13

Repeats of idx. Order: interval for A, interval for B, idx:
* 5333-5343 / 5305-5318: 0.400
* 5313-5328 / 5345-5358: -0.050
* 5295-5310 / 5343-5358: 0.000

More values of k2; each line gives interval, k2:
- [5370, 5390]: 3.83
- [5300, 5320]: 3.90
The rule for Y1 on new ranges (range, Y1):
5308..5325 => 850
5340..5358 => 831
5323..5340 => 826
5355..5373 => 824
